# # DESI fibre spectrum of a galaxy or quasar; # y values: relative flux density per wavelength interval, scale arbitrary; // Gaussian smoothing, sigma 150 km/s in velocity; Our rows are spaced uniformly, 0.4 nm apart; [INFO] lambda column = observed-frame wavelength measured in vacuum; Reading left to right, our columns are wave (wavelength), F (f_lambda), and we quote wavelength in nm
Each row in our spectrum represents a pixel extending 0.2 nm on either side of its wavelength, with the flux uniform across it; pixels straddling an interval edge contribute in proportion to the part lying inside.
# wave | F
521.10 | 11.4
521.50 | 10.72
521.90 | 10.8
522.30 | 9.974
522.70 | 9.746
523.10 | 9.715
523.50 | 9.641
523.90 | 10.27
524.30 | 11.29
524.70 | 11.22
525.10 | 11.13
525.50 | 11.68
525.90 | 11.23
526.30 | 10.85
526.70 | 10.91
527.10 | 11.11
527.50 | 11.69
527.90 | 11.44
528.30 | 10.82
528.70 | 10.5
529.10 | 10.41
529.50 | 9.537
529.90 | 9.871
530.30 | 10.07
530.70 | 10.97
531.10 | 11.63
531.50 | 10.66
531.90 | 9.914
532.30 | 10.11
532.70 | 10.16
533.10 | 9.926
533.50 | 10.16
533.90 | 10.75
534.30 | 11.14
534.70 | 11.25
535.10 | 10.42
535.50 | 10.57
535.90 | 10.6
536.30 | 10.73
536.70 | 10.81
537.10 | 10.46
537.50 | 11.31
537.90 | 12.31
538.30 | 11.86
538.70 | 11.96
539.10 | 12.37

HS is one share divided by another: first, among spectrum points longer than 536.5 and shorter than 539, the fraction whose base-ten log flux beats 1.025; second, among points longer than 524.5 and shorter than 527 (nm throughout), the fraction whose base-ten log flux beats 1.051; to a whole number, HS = 5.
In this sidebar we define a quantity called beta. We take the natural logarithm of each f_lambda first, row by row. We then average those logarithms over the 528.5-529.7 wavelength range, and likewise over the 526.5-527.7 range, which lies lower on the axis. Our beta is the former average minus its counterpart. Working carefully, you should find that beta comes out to -0.10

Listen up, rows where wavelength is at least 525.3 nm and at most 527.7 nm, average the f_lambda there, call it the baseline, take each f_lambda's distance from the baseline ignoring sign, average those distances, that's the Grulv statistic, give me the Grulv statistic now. 0.29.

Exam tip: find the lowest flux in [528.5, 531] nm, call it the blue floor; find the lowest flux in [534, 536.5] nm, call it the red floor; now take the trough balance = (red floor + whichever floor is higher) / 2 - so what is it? 10.4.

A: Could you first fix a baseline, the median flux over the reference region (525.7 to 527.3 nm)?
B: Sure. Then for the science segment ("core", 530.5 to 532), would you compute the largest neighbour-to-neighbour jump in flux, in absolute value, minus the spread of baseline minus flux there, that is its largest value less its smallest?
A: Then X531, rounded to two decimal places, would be -0.75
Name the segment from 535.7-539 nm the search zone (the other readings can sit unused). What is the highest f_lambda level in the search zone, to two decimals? 12.31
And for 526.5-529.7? 11.69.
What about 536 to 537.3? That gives 10.81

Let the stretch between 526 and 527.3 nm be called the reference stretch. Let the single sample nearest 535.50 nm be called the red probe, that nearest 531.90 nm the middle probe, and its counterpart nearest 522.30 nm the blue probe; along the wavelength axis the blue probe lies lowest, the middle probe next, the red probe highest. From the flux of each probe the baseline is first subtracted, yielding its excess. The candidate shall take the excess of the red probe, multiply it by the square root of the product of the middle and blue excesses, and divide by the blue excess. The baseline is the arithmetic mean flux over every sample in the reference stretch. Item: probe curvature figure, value 0.4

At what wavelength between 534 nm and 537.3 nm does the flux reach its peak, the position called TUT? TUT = 534.70 nm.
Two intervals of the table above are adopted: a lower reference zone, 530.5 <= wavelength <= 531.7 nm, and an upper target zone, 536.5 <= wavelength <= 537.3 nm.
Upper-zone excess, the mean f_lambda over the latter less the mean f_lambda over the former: -0.45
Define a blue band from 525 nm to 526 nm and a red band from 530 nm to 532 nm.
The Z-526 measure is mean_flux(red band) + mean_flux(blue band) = 22.0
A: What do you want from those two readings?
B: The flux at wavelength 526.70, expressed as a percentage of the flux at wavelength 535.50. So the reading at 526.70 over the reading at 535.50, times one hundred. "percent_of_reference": 103.2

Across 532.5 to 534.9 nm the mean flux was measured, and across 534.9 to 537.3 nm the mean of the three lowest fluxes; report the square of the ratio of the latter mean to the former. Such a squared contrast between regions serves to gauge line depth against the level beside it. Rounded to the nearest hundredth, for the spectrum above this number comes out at 0.98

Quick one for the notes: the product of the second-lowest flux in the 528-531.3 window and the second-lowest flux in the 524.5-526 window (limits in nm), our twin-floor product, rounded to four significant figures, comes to 110.8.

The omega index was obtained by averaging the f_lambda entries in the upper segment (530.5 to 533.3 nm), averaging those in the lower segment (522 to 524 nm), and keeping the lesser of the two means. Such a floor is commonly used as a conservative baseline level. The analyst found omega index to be 9.9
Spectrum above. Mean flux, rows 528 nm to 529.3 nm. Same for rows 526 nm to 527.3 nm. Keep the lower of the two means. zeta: 10.6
